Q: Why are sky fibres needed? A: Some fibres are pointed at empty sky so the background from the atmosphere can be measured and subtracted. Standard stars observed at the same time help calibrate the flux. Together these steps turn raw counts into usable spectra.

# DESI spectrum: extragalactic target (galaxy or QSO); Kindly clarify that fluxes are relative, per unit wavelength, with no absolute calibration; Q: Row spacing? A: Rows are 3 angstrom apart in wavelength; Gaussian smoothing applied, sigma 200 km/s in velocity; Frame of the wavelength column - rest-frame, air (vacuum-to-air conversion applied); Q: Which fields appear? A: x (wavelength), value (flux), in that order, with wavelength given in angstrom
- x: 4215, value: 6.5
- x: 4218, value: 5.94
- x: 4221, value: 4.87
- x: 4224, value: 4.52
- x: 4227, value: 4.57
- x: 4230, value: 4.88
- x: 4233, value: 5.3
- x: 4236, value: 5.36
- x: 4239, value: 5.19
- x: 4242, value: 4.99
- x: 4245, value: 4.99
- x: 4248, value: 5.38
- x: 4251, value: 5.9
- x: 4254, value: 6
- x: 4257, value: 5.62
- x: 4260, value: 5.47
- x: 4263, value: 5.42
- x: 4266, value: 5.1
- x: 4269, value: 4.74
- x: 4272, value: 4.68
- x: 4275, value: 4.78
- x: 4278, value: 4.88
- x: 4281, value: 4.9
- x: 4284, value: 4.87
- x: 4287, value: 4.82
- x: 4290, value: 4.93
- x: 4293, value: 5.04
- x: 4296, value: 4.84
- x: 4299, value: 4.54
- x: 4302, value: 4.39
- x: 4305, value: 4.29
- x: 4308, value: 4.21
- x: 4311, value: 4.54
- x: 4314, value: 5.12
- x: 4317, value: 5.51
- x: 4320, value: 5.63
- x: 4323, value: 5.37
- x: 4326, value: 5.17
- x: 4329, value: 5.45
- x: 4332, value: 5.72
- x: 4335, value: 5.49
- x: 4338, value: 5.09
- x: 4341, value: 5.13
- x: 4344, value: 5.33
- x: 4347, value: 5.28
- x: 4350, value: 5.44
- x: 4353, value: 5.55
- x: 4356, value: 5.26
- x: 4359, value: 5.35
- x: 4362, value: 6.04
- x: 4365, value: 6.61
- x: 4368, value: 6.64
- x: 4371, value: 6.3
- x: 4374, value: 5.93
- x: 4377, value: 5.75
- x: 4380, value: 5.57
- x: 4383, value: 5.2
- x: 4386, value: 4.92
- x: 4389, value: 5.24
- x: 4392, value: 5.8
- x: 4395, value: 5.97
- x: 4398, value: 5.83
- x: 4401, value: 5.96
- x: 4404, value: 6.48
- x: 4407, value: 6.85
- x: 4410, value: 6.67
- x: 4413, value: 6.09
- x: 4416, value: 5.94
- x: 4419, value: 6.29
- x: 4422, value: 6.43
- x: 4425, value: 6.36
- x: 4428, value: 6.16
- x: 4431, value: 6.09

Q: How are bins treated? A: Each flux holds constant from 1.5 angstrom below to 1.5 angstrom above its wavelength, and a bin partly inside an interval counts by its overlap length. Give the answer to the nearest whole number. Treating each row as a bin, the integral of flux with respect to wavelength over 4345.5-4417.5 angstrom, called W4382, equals 422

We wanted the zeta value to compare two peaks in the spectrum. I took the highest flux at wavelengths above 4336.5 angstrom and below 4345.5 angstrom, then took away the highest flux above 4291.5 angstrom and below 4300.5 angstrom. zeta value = 0.3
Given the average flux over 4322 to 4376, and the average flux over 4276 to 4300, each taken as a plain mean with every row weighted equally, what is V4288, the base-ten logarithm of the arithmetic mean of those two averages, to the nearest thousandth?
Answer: 0.719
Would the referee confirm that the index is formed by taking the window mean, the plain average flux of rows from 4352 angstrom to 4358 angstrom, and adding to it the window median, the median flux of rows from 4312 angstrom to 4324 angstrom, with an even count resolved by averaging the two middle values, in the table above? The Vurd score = 10.8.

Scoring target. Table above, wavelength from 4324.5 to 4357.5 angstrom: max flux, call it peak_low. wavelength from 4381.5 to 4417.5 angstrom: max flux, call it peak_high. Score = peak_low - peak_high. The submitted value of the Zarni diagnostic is -1.1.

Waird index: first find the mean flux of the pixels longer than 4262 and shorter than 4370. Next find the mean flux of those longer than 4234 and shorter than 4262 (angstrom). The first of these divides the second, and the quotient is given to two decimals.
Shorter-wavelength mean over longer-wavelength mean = 1.05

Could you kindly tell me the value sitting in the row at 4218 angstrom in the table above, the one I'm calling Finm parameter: 5.94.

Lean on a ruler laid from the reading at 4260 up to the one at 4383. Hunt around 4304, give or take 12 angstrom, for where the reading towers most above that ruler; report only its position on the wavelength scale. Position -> 4314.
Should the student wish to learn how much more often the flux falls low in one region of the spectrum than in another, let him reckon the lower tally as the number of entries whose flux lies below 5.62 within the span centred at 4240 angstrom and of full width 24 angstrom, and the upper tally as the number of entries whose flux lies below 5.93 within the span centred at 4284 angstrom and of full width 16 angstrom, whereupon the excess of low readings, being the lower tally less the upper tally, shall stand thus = 2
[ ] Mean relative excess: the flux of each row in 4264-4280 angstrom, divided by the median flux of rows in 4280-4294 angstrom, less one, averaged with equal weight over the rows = -0.01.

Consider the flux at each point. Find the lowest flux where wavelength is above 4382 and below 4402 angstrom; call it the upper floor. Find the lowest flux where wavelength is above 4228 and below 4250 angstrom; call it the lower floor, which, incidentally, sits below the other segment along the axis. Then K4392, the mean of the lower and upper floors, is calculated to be 4.90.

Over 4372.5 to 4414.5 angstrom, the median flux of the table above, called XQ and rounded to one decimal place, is 5.9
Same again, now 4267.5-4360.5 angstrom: 5.1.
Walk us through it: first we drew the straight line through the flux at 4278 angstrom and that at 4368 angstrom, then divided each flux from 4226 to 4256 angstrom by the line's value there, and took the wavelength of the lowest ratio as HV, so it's 4227 angstrom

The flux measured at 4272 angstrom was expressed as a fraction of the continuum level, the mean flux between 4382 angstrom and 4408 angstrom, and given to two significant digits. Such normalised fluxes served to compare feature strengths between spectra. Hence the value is 0.81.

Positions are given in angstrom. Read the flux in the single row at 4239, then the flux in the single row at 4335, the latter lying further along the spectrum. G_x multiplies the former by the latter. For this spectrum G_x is 28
